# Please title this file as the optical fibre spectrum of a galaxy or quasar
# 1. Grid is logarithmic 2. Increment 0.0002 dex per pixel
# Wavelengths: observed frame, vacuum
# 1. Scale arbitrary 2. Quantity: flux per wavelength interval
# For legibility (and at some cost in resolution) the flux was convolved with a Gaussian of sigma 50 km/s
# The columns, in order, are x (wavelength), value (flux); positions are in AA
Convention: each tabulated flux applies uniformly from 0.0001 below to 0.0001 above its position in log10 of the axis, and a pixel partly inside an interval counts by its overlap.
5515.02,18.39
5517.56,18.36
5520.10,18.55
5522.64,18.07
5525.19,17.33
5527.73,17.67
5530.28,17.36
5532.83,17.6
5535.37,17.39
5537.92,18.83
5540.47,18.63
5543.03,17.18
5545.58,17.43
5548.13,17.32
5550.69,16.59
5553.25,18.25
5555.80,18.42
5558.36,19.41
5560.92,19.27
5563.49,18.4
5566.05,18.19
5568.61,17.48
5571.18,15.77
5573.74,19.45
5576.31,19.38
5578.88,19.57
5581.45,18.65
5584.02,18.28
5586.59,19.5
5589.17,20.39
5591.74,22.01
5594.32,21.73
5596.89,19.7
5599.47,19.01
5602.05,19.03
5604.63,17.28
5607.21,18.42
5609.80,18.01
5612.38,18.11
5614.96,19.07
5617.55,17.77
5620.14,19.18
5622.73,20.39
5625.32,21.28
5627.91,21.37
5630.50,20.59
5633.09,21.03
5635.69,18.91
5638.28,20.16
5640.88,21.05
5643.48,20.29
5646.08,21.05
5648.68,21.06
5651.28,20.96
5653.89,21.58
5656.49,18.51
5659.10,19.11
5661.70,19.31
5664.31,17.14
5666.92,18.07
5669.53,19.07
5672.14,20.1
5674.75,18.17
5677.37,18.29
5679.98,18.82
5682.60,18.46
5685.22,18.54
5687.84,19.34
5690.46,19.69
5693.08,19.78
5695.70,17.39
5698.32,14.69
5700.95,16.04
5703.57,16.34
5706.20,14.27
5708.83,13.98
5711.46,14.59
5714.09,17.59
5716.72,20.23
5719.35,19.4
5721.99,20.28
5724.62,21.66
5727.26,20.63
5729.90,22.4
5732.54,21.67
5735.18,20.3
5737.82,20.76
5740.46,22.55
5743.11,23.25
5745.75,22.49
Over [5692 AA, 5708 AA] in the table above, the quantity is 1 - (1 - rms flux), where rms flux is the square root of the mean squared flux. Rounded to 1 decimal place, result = 16.5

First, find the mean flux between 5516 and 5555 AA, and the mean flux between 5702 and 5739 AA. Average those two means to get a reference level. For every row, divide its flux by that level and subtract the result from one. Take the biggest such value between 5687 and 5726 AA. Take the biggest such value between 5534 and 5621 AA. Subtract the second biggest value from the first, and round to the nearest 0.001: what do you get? 0.098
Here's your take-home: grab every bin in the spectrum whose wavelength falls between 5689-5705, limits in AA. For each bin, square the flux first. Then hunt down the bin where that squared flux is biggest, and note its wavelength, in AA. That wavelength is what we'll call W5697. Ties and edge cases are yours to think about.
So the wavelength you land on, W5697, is 5693.08 AA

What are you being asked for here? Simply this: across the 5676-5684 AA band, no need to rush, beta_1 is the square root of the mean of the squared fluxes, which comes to 18.5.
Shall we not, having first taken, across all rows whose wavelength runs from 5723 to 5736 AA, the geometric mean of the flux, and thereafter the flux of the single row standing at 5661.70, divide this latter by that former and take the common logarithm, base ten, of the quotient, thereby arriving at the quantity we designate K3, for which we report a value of -0.04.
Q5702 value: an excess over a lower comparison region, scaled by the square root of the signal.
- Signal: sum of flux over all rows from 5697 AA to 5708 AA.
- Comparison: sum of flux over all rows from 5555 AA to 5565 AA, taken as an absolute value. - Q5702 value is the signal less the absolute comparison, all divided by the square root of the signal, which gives -1.8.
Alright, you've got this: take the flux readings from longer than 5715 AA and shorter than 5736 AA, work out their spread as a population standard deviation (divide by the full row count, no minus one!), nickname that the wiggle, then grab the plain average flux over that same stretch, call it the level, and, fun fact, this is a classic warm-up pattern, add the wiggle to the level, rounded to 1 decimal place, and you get 21.7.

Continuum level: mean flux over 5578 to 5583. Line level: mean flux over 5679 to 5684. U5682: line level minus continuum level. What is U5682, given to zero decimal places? 0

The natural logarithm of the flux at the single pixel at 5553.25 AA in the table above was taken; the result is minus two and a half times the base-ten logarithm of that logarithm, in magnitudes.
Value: -1.16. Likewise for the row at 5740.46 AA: -1.23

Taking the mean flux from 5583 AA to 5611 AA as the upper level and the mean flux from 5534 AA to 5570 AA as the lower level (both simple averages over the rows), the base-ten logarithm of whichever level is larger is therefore 1.29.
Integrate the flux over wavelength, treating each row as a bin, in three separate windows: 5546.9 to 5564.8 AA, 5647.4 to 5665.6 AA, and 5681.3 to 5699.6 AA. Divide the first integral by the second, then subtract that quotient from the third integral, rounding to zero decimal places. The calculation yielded 334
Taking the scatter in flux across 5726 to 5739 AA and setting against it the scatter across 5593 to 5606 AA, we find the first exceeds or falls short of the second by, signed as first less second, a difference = -0.7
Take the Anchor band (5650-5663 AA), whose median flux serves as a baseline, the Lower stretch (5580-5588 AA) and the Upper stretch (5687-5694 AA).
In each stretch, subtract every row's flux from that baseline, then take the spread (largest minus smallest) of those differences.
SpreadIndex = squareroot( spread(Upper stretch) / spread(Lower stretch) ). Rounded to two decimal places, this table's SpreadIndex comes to 0.60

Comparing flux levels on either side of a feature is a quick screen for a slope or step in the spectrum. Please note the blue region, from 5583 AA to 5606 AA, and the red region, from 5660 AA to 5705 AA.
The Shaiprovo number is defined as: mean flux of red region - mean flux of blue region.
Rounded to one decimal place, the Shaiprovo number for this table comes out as -1.5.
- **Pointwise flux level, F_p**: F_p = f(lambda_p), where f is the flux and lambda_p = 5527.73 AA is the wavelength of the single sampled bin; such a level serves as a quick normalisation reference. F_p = 17.67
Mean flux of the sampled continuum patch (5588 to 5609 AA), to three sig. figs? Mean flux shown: 19.7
